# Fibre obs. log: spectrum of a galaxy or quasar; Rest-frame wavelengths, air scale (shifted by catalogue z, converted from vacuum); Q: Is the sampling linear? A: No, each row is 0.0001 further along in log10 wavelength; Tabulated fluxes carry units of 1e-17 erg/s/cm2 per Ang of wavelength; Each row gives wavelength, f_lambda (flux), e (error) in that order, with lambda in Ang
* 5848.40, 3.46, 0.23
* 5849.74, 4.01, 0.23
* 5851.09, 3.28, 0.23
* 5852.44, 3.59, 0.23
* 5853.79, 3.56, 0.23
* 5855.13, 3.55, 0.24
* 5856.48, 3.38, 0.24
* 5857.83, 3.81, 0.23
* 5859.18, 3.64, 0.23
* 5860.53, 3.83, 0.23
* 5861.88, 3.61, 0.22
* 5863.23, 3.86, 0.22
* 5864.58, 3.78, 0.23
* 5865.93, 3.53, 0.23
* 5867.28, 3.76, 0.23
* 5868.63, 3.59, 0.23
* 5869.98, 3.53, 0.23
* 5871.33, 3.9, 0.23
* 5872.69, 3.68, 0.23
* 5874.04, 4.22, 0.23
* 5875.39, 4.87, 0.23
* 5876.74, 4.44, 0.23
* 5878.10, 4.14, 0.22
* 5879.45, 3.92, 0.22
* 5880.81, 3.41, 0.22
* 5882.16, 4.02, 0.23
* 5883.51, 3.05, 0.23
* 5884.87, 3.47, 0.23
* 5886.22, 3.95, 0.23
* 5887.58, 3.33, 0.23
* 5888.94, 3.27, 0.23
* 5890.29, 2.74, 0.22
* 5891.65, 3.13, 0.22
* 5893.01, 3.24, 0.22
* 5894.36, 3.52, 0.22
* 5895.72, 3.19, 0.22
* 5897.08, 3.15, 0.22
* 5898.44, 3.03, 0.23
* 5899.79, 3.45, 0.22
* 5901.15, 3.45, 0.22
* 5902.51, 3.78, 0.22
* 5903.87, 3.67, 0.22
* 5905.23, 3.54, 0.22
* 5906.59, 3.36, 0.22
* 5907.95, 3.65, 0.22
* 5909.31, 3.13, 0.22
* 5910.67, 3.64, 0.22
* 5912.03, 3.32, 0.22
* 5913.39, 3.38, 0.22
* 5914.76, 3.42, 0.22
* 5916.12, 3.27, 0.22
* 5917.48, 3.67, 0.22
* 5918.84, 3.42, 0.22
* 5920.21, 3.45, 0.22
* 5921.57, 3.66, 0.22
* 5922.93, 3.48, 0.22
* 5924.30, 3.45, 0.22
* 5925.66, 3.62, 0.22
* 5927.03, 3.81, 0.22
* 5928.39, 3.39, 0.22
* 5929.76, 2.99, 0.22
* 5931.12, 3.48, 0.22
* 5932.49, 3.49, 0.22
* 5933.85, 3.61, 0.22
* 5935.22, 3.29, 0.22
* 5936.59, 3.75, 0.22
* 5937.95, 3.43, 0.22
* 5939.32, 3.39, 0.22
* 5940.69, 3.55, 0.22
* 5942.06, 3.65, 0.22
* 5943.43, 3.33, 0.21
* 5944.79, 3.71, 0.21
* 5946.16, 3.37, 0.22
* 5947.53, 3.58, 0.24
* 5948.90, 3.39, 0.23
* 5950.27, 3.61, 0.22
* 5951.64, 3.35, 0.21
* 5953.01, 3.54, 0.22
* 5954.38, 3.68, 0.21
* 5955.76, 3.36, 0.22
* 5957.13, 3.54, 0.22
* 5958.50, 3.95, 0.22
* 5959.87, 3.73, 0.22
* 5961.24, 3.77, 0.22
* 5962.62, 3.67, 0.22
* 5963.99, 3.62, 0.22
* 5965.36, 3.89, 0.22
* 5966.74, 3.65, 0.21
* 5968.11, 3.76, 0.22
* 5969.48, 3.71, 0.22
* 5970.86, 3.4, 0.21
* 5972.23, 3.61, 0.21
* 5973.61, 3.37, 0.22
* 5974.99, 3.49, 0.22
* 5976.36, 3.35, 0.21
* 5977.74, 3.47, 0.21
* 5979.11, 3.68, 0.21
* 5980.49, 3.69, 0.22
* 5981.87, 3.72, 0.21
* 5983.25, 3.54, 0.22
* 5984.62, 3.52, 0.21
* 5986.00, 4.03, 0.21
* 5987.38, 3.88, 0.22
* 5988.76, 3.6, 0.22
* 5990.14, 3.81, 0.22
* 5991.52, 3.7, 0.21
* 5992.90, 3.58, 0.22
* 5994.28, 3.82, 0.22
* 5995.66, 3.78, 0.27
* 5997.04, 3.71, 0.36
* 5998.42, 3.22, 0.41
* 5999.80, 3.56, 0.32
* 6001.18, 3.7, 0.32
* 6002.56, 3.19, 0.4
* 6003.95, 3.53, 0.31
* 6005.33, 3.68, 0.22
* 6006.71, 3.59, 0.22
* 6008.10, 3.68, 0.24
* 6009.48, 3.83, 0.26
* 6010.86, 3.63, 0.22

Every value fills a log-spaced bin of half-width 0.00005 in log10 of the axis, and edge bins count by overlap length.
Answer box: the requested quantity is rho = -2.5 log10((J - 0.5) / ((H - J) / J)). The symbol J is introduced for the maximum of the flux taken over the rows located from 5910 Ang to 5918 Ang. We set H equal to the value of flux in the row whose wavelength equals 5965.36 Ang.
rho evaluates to -4.3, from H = 3.89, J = 3.67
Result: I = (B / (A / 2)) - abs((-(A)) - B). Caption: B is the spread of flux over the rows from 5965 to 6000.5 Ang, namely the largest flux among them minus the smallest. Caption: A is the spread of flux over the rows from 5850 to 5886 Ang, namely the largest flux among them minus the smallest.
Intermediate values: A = 1.8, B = 0.81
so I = -1.74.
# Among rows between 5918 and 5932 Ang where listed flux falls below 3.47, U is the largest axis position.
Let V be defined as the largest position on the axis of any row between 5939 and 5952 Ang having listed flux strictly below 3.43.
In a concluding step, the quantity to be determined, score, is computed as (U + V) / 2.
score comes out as 5940.7 Ang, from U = 5929.76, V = 5951.64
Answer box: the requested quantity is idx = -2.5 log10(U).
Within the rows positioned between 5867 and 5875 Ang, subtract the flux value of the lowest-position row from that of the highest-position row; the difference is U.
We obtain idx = 0.8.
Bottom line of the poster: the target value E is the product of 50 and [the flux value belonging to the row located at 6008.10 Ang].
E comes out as 184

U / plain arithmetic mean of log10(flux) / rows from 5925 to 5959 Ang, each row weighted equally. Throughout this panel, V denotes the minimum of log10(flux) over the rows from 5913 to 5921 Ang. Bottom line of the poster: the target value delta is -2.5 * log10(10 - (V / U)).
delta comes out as -2.392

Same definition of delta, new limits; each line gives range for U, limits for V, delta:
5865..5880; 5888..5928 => -2.417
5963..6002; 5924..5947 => -2.404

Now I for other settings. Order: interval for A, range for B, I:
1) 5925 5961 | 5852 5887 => 1.01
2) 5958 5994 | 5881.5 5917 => 1.80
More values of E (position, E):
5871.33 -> 195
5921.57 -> 183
